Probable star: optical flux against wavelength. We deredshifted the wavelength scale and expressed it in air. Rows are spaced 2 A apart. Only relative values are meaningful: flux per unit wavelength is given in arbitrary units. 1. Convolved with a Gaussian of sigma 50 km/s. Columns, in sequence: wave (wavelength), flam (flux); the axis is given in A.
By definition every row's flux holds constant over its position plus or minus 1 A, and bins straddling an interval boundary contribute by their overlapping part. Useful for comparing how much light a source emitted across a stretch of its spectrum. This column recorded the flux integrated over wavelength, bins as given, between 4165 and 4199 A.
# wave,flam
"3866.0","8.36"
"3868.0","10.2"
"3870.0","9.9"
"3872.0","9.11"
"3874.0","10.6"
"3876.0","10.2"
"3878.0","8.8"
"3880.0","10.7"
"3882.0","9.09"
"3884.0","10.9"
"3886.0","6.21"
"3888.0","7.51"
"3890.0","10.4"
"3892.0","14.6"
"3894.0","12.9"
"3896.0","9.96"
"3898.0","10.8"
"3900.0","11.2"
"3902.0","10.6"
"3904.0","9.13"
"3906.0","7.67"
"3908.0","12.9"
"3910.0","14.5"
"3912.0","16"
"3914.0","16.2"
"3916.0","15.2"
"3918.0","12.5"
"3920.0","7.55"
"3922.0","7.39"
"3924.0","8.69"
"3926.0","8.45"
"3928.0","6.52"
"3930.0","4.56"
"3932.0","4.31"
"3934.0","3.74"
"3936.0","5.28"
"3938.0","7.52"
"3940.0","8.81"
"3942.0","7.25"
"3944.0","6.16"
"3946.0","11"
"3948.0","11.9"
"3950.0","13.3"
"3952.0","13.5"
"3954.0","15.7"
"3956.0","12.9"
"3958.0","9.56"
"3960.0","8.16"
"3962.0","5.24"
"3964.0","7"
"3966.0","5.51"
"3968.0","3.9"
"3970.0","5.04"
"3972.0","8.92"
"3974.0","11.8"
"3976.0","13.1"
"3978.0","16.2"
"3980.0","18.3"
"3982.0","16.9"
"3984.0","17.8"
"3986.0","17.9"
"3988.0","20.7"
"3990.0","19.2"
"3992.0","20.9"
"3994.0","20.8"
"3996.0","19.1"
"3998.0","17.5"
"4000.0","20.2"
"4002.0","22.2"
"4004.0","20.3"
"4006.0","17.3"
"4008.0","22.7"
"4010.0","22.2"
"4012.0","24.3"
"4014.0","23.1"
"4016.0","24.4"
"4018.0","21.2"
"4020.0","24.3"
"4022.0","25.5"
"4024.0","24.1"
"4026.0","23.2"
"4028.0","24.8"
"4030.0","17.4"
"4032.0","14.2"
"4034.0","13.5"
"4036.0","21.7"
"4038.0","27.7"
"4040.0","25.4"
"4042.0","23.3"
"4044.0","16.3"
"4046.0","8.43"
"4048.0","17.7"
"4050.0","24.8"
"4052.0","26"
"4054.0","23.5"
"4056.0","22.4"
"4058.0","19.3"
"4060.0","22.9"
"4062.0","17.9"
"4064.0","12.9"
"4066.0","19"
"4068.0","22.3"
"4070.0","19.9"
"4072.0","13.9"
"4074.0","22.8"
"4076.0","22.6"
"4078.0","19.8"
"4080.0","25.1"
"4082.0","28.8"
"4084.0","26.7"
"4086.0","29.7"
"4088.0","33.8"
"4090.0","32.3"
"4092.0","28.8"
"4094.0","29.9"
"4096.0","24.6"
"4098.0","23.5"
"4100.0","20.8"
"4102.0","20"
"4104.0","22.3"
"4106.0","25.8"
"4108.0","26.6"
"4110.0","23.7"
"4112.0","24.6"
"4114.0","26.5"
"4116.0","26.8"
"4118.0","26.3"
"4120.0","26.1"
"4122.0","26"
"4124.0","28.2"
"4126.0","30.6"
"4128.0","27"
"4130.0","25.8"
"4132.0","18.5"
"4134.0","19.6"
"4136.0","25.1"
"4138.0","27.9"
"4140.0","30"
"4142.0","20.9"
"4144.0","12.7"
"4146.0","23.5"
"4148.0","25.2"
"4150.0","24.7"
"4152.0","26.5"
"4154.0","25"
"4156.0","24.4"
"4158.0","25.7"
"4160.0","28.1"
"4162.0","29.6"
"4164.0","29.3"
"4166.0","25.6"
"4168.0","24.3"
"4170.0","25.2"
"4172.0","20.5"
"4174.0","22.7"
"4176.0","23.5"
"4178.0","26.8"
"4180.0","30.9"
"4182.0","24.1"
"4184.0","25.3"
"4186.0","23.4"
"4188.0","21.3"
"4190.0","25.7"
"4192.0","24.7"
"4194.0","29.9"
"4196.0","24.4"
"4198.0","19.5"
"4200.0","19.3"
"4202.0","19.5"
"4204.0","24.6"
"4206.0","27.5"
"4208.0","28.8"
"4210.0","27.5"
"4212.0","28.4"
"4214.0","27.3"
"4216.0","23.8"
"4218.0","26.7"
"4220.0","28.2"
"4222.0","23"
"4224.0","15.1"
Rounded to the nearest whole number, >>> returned 836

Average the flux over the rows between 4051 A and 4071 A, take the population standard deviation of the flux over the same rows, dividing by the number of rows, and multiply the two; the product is 71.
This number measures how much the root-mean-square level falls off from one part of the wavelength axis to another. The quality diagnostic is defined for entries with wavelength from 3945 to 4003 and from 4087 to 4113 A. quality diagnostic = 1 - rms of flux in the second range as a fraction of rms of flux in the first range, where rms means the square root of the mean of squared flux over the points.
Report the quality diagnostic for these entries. -0.8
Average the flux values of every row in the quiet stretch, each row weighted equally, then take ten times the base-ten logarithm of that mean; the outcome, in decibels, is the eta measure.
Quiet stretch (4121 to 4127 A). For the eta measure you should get 14.5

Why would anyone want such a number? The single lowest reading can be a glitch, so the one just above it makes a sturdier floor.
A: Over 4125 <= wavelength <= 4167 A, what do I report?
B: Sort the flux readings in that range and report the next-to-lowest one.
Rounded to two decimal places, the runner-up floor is 18.50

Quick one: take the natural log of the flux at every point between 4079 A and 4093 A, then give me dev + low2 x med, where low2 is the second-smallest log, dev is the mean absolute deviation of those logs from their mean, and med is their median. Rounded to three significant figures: 11.1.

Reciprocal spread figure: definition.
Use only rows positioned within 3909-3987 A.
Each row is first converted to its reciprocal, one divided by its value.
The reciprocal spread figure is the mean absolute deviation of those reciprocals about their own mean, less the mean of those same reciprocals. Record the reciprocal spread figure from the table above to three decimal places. -0.072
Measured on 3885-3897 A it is -0.079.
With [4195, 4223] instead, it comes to -0.036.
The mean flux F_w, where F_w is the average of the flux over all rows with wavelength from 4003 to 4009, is 20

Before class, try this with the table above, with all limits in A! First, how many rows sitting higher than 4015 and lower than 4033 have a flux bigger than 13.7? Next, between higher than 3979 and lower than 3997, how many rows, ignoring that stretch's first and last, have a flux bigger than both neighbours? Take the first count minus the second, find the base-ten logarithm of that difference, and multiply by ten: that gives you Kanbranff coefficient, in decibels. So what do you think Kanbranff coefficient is 8.5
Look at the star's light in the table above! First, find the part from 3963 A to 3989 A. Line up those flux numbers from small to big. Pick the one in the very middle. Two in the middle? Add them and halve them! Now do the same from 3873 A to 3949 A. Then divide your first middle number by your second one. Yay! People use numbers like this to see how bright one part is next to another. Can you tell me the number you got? 1.37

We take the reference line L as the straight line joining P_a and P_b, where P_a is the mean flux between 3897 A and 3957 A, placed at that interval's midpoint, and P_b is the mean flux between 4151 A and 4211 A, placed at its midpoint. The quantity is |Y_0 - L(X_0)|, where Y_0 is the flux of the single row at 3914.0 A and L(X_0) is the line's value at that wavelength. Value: 6.9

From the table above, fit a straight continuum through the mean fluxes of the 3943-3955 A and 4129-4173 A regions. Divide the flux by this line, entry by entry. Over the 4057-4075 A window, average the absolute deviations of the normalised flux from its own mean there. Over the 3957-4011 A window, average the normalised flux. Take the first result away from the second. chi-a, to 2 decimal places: 0.91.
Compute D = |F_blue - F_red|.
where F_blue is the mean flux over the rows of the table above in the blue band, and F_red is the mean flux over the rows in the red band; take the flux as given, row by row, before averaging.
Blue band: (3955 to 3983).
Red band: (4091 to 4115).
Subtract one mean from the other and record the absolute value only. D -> 15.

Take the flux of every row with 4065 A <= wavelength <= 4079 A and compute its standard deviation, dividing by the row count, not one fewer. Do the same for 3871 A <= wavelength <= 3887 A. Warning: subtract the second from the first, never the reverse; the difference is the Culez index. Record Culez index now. 1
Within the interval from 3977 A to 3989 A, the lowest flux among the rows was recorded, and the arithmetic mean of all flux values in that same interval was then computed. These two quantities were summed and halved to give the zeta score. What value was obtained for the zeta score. 17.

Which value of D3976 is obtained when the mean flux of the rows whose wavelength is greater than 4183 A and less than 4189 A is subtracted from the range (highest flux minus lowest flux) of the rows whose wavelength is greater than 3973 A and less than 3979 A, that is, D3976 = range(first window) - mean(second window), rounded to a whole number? -19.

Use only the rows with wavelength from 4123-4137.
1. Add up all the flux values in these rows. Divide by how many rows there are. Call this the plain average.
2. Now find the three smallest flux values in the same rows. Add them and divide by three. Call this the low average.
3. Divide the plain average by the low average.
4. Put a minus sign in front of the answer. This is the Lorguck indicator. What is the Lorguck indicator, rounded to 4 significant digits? -1.185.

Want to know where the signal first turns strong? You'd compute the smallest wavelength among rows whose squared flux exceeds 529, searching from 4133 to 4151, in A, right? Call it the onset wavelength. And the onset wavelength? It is 4136.0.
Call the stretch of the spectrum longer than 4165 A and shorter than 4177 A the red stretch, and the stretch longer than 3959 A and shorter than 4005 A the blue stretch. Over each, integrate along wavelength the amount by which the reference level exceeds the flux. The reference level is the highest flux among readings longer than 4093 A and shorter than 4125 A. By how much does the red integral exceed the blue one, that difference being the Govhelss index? -627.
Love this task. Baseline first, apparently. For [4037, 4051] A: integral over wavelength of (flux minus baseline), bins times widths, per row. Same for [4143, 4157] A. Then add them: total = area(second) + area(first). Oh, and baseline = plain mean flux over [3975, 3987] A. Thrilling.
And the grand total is 144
